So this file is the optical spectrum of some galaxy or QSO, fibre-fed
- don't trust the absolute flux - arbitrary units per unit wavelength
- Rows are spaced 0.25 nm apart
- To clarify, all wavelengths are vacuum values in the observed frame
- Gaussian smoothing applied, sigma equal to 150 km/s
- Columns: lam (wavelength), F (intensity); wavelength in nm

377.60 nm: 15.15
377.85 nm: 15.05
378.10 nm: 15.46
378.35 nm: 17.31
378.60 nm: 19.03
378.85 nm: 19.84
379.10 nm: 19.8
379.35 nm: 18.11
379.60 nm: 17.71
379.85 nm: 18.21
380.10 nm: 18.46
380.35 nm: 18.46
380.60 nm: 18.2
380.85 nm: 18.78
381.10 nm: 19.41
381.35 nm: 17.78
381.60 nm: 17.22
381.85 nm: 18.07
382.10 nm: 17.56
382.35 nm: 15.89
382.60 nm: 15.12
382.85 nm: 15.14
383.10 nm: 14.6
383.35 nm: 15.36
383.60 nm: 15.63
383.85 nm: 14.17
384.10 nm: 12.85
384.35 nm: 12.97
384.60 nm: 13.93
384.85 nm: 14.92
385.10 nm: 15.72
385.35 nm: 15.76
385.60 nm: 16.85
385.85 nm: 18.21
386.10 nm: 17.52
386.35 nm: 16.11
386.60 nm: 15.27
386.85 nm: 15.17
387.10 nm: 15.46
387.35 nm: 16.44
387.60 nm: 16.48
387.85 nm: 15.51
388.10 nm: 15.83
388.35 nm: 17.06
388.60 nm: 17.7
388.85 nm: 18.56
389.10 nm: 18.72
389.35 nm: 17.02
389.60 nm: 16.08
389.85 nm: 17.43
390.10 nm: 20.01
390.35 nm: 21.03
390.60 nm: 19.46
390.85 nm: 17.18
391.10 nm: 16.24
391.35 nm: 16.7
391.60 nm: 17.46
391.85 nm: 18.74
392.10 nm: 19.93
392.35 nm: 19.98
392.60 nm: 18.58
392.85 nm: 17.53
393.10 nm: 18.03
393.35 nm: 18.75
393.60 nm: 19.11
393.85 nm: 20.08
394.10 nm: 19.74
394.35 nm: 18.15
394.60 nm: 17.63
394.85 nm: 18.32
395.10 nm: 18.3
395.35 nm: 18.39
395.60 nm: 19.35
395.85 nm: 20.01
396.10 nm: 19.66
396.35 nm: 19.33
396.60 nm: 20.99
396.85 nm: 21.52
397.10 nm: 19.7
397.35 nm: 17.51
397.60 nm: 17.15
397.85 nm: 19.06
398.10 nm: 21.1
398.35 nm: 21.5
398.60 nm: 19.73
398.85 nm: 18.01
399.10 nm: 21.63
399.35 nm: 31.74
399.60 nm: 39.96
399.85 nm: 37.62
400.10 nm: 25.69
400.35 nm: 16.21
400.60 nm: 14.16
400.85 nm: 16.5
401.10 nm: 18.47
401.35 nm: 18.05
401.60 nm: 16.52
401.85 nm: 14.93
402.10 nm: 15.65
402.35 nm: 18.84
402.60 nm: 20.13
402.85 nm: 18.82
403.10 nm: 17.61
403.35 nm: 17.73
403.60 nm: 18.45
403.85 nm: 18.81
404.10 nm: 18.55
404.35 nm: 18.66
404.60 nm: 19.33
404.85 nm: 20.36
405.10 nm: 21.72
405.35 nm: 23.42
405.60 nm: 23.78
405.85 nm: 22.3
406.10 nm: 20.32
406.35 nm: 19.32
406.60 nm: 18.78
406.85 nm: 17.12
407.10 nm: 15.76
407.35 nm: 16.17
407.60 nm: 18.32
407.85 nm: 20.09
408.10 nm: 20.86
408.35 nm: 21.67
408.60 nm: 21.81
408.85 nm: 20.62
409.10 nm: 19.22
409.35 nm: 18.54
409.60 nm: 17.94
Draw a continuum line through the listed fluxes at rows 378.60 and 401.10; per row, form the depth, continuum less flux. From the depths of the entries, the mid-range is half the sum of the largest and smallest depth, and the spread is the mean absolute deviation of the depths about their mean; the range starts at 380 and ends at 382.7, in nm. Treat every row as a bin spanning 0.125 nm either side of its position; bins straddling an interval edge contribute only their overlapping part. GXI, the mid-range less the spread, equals 1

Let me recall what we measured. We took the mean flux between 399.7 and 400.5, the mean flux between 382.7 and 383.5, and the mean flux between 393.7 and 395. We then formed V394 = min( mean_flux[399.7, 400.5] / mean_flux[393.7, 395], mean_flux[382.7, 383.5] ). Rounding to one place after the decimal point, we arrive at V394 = 1.4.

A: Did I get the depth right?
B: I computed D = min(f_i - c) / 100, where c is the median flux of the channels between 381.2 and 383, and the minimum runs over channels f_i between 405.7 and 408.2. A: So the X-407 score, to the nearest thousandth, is -0.015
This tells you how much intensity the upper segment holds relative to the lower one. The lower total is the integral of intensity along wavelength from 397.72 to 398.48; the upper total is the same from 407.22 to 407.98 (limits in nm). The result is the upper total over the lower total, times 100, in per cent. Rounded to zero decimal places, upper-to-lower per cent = 89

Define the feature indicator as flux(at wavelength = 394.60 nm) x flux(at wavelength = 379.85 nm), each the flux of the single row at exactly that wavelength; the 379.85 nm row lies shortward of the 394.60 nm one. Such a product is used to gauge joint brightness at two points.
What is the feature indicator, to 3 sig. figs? 321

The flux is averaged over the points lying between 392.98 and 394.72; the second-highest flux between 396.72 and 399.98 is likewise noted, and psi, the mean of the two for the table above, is 28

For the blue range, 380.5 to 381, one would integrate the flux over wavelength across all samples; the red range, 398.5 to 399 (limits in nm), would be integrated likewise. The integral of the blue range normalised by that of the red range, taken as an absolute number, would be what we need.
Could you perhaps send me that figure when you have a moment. 0.98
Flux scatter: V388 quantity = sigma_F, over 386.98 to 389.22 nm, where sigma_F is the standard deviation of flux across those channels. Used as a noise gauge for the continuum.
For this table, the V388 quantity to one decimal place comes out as 1.2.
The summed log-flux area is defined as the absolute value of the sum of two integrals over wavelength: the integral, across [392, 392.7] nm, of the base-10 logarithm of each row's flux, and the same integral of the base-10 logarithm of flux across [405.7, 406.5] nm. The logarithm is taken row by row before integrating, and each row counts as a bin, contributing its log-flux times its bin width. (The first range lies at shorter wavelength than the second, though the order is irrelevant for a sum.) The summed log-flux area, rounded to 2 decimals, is 1.95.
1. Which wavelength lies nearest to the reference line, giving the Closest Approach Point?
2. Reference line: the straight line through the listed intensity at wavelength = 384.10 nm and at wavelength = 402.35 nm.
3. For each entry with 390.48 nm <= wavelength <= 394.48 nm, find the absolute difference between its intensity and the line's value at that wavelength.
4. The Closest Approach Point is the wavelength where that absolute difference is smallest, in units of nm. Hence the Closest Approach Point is 391.10 nm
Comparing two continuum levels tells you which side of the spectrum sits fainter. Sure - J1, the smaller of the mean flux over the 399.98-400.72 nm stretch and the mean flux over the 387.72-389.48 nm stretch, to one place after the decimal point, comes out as 17.2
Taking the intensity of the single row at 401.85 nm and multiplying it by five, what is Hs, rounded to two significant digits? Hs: 75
